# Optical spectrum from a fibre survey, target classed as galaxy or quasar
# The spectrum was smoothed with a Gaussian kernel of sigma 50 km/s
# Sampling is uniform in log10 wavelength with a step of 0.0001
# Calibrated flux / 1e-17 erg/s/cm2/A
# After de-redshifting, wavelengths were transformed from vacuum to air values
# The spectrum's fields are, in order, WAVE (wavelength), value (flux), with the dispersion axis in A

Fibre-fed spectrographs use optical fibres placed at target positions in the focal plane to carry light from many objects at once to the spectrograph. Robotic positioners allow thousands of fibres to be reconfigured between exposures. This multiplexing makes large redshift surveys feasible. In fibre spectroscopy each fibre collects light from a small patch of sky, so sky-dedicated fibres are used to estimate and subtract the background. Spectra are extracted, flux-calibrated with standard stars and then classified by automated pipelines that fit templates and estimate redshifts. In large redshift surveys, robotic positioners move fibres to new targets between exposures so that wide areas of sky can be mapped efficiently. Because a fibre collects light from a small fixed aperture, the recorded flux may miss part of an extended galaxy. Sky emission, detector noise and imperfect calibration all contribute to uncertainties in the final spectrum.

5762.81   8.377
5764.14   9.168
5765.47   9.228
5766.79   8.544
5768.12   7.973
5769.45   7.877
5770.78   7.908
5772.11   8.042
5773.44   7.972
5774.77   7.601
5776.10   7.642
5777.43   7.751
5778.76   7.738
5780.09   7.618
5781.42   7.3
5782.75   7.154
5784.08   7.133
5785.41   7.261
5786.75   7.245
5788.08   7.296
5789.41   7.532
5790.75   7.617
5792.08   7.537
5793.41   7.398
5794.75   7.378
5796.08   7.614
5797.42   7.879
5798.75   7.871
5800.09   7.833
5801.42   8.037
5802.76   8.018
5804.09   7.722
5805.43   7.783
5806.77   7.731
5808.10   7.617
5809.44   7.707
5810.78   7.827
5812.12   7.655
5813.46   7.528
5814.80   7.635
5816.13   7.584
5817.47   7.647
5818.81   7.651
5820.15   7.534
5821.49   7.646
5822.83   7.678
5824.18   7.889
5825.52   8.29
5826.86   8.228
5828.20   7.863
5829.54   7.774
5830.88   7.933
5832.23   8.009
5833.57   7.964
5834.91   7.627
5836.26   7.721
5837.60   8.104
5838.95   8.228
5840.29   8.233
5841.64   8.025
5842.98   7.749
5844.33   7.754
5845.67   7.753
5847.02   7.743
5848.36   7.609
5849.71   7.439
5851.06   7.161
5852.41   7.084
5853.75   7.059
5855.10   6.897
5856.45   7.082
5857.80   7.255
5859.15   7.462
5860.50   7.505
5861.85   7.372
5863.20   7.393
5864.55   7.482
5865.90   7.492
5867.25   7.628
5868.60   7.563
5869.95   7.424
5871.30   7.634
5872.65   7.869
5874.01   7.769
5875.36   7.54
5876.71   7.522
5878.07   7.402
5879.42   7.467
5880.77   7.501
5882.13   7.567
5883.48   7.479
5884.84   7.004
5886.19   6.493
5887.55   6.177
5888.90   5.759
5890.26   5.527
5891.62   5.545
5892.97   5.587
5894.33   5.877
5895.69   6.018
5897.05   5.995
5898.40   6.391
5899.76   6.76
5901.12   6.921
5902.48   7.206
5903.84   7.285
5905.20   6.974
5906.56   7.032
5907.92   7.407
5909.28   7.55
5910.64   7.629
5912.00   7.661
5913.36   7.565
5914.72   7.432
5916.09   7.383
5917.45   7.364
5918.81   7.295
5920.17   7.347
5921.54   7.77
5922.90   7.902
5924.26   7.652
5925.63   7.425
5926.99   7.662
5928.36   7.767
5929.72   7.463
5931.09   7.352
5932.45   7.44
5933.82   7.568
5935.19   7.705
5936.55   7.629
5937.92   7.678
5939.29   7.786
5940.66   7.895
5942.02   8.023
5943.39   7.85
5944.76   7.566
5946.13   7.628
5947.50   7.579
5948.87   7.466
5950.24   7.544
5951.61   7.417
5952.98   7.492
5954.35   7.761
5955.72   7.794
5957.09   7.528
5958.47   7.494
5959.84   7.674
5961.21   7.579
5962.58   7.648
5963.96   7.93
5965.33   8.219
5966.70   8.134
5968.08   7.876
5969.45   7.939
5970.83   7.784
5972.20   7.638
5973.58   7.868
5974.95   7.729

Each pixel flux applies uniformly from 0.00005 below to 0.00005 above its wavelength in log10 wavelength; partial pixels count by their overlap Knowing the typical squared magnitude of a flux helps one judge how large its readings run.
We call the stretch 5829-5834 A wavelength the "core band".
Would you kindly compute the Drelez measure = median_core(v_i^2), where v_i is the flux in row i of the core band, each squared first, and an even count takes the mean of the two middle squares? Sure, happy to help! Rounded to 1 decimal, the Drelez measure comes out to 63.2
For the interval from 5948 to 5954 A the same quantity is 55.9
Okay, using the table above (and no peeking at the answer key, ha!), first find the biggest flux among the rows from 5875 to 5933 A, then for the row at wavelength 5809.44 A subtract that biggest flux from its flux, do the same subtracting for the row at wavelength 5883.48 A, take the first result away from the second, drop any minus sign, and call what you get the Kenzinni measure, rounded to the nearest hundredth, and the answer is 0.23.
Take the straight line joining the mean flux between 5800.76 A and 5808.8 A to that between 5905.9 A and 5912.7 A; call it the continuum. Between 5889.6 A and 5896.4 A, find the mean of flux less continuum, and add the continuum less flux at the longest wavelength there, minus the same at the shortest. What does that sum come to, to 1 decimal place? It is -2.3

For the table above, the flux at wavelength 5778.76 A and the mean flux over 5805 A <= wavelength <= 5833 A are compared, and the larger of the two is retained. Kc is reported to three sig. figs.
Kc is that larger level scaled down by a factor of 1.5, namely 5.18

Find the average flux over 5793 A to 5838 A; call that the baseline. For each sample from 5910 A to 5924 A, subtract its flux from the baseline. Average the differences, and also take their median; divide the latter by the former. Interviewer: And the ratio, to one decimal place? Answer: 1.2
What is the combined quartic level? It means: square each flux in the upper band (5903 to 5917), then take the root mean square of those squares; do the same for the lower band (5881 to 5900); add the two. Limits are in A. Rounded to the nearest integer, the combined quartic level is 96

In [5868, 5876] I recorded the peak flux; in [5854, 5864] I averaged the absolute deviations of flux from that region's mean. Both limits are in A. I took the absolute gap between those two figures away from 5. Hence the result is -2.70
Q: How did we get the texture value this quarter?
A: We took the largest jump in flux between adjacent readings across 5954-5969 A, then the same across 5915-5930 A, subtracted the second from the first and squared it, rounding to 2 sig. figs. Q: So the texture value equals 0.018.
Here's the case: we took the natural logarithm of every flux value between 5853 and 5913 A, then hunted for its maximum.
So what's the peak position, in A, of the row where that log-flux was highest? 5872.65 A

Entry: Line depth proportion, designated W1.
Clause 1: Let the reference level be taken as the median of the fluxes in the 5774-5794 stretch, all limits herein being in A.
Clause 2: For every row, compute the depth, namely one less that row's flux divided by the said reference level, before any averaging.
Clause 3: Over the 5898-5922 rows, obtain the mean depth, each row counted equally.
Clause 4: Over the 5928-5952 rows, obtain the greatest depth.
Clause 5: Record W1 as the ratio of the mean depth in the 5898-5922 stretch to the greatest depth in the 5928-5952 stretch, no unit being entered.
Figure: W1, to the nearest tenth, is 1.4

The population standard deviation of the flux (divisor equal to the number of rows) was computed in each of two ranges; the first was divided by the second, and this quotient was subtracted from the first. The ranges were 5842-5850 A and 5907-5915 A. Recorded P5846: -1.1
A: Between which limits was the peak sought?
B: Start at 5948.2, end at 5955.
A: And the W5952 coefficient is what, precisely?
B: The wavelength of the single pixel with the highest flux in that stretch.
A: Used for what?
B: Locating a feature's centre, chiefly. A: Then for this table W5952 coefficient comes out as 5954.35 A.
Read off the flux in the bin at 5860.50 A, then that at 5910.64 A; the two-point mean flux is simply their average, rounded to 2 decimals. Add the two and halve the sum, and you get 7.57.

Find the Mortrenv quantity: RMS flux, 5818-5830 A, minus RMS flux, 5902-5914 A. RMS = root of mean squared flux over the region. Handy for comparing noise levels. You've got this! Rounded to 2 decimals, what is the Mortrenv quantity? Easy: 0.47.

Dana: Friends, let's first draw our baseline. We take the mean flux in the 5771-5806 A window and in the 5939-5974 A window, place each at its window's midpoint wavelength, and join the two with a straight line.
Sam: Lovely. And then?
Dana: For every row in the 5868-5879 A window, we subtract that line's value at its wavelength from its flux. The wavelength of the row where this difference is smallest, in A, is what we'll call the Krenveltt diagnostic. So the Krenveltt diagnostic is 5878.07 A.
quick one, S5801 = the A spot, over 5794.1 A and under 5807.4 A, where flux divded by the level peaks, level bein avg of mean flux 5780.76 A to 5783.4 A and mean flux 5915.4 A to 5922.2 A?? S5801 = 5801.42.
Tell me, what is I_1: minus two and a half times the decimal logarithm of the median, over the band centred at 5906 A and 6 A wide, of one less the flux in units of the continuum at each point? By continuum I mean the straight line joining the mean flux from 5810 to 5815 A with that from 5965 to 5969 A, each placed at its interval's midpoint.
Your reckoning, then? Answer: 2.6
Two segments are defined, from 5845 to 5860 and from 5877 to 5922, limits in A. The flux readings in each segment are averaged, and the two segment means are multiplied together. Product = 51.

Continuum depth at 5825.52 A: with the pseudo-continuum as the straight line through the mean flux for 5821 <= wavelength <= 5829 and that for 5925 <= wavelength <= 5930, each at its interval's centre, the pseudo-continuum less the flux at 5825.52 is -0.36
